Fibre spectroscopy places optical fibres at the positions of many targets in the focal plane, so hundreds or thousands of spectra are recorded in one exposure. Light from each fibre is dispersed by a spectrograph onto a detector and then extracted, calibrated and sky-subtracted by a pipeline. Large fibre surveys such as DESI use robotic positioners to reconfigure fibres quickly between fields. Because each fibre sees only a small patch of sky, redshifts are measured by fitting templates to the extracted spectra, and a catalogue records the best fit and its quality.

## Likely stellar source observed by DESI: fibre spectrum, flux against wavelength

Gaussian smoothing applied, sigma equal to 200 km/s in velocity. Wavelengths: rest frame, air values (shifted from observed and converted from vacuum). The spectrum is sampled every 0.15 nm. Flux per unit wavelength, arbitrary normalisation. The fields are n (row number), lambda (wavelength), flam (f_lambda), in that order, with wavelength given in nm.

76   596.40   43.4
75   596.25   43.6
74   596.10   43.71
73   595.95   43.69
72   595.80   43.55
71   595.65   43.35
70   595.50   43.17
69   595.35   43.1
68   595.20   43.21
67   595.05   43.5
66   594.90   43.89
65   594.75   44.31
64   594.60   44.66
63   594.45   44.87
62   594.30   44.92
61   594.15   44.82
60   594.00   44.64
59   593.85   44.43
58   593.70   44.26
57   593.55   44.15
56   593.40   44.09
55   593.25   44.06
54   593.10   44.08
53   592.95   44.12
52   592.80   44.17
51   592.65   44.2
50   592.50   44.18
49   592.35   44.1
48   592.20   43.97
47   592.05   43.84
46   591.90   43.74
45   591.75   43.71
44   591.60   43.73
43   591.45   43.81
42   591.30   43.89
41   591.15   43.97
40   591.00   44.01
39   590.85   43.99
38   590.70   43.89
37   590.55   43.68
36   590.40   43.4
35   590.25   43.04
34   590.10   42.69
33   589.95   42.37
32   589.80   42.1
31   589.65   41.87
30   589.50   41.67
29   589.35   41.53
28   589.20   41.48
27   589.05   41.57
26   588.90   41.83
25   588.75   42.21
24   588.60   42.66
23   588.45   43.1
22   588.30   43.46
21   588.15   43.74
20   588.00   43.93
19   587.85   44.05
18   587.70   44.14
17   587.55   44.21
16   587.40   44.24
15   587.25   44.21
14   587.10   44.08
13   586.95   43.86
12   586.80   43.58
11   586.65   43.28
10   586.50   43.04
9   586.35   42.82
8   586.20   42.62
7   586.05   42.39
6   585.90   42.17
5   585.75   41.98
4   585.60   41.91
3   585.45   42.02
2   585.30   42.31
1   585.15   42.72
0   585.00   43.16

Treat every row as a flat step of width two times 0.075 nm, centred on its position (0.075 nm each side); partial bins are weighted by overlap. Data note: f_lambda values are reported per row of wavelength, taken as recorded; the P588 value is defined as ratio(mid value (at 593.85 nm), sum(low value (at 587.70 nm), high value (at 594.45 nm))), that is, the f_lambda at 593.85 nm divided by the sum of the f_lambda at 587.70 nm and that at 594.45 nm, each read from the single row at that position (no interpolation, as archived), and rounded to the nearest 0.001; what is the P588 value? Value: 0.499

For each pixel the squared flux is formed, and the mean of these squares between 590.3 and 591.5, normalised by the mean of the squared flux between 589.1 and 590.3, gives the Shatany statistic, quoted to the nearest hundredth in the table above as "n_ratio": 1.08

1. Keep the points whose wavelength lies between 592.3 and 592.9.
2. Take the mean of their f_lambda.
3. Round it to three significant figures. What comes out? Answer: 44.2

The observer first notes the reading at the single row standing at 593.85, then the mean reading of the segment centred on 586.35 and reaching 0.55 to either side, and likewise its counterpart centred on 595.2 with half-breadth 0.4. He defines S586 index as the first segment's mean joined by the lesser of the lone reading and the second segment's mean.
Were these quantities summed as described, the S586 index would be 86.2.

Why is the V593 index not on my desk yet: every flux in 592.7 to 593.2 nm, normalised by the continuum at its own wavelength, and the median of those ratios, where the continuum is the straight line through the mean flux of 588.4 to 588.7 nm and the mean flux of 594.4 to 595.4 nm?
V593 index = 1.012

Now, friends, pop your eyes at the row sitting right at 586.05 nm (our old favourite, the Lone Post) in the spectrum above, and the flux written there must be 42.39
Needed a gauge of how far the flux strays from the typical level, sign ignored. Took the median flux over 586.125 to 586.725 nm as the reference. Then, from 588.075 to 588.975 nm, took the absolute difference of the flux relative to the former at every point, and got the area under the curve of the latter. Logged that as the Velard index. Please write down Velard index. 0.5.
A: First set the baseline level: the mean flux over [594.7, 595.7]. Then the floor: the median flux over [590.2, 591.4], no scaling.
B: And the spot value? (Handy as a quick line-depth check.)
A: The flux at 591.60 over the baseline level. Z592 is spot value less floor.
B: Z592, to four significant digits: -42.88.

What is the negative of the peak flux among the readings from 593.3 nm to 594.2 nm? -44.8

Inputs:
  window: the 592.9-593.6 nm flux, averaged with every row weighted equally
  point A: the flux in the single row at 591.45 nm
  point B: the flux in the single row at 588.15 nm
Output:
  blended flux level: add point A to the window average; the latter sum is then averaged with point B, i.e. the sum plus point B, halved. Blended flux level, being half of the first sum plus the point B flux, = 65.8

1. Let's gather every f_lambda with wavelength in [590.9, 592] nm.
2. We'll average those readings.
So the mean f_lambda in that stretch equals 43.8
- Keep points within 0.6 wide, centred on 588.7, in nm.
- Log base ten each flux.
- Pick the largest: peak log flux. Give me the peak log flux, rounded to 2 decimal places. 1.63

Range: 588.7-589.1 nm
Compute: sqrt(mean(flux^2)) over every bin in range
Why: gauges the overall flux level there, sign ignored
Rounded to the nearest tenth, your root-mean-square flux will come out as 41.9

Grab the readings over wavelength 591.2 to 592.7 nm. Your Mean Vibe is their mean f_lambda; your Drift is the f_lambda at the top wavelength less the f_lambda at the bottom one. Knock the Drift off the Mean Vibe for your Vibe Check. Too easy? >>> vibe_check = 43.6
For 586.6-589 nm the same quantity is 45.0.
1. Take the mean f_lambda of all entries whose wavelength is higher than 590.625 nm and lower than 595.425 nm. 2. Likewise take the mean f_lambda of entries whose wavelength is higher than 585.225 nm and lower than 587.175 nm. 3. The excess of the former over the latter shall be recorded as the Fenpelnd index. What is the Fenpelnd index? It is 1.3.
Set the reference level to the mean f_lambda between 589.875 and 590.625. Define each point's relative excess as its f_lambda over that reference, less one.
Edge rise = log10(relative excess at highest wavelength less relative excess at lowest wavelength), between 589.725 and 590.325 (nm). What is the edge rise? -1.66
